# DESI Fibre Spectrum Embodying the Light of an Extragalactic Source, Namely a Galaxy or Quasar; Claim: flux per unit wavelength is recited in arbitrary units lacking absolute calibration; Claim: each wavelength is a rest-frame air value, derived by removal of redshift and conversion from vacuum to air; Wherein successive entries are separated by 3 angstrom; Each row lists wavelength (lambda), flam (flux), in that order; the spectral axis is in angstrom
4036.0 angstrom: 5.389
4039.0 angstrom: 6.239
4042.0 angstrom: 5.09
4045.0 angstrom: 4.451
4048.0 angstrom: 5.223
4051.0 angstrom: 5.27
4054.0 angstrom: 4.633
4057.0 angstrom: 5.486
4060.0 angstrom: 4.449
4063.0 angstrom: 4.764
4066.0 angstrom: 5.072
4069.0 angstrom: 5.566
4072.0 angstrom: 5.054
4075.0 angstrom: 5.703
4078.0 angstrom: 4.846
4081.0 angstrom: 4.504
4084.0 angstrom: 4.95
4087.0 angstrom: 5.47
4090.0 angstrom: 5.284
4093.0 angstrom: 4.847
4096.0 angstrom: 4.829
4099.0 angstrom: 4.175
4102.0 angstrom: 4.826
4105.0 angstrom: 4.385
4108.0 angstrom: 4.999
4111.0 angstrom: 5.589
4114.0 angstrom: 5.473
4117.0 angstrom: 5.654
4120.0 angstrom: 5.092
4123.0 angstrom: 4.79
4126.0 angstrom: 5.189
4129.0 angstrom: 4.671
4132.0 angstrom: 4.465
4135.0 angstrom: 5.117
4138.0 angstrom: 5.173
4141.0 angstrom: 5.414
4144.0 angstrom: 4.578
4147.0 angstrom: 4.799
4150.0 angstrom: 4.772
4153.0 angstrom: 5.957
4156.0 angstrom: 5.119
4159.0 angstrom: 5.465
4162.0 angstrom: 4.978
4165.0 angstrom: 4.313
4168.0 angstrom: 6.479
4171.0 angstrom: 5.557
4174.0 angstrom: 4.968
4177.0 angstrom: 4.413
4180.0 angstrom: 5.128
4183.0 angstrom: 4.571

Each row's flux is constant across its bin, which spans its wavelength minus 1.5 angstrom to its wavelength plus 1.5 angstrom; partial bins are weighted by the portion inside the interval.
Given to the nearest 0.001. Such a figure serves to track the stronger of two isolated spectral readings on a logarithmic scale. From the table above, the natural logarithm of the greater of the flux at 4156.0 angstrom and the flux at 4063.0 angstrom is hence 1.633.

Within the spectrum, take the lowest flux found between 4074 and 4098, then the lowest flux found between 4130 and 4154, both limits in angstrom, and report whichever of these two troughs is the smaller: 4.5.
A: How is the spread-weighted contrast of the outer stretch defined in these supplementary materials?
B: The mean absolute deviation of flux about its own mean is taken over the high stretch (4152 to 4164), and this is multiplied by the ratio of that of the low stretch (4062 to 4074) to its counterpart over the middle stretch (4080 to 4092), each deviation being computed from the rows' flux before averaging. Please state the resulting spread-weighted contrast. 0.23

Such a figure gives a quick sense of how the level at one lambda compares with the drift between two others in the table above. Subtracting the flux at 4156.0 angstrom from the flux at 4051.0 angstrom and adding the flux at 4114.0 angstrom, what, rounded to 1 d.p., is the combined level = 5.6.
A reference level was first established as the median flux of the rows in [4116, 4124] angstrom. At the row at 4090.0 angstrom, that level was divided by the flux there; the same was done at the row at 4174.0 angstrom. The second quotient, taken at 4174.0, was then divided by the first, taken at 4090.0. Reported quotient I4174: 1.06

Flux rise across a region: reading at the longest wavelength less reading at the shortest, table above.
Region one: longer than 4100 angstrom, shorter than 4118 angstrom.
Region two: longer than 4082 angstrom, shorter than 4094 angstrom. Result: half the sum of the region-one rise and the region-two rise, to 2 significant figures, 0.36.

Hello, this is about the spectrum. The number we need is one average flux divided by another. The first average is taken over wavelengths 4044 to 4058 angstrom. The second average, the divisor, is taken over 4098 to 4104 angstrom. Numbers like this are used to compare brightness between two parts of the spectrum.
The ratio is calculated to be 1.11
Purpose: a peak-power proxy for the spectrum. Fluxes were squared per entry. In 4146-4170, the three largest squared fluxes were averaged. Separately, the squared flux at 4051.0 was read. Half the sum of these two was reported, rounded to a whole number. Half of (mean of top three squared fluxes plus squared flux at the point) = 32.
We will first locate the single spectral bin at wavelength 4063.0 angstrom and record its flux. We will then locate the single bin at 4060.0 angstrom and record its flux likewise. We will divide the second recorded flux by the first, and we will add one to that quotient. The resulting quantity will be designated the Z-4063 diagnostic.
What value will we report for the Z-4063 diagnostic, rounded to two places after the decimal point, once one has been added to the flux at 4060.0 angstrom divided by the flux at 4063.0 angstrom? 1.93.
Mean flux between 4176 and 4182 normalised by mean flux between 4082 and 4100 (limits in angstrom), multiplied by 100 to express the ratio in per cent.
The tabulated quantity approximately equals 97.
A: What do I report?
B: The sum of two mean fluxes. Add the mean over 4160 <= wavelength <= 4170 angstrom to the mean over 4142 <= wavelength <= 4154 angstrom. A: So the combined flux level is 10.3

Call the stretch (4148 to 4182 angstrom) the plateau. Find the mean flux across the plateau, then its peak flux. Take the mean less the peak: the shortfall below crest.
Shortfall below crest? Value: -1.3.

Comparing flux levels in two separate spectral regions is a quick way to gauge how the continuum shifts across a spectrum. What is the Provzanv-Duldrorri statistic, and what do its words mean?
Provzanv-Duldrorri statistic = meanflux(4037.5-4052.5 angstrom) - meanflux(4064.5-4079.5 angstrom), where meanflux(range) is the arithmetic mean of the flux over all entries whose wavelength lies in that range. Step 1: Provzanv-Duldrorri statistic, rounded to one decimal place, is 0.0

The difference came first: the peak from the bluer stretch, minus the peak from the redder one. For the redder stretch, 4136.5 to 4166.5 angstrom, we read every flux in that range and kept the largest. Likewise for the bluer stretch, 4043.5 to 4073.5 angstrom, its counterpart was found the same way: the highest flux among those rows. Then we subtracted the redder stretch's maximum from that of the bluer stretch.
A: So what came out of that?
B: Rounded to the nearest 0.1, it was -0.4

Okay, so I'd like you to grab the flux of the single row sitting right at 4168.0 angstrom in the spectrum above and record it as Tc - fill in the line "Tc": 6.479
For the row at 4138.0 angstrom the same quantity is 5.173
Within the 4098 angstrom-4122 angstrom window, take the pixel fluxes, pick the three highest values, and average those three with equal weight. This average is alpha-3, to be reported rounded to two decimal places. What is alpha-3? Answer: 5.57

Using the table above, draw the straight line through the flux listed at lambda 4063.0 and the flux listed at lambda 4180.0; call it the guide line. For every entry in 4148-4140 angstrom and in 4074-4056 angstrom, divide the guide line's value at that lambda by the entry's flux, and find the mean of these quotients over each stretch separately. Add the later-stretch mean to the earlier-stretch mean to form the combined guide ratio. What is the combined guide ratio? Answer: 1.97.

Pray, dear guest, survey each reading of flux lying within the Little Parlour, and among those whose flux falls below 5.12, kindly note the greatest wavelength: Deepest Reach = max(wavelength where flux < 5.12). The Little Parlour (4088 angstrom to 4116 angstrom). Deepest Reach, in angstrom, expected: 4108.0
